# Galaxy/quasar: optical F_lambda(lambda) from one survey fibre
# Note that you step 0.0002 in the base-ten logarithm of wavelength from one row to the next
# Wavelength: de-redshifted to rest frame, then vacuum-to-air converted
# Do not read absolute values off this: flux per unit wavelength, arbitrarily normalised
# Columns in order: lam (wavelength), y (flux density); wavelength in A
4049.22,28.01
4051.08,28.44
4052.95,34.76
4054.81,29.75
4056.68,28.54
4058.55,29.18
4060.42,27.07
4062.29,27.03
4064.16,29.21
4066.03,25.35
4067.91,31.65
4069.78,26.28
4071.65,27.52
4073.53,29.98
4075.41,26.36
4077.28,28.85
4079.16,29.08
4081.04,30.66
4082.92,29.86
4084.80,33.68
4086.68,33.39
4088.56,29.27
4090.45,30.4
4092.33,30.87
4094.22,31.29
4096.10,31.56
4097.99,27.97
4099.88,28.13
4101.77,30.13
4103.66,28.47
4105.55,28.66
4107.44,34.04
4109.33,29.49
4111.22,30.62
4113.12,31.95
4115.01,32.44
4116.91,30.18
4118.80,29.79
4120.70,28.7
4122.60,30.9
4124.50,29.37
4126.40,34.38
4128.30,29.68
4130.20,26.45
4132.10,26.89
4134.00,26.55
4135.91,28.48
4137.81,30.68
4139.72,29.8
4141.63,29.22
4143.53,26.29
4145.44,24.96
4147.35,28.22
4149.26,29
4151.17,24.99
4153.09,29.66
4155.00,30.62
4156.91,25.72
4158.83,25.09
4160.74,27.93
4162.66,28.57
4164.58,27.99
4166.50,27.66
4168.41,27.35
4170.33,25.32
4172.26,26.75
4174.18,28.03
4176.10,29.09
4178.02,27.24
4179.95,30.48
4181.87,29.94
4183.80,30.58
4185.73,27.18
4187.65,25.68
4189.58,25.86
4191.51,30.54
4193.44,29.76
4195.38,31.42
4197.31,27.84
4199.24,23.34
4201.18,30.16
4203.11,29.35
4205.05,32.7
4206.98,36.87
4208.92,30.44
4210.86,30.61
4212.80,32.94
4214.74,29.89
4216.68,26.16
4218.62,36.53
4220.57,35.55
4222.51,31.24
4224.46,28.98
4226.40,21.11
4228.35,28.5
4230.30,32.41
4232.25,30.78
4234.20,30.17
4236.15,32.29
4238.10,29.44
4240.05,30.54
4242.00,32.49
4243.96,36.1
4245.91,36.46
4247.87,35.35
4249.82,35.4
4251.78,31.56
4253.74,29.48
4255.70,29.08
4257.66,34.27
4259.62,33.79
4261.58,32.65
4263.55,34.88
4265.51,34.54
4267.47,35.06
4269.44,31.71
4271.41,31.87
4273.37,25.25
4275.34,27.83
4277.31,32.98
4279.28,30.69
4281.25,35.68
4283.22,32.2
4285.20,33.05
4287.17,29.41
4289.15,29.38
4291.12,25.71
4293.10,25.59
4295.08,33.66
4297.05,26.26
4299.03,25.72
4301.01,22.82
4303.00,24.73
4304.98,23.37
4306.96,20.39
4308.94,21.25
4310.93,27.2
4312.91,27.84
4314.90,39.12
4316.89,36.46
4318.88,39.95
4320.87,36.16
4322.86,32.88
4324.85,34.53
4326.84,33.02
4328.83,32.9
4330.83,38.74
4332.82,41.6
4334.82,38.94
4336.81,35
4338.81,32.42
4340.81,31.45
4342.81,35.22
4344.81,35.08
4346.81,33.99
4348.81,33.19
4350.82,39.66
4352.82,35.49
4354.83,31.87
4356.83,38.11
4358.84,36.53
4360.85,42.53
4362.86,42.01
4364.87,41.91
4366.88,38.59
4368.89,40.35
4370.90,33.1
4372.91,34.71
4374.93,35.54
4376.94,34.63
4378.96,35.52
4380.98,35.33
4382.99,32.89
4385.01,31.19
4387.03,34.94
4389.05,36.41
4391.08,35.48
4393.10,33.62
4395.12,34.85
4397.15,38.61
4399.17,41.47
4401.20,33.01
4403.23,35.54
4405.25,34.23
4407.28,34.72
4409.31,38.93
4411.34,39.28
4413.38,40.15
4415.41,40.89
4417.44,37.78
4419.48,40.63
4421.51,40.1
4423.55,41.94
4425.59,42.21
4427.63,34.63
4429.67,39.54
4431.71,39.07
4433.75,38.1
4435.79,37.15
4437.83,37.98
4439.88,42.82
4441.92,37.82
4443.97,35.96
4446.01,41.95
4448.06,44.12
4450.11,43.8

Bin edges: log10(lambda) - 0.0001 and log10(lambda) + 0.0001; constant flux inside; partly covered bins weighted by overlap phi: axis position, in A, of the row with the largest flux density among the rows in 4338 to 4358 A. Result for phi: 4350.82 A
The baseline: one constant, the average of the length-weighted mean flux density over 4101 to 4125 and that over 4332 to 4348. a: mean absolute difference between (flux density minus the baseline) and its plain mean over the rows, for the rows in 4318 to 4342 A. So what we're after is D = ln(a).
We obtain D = 1.1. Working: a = 2.9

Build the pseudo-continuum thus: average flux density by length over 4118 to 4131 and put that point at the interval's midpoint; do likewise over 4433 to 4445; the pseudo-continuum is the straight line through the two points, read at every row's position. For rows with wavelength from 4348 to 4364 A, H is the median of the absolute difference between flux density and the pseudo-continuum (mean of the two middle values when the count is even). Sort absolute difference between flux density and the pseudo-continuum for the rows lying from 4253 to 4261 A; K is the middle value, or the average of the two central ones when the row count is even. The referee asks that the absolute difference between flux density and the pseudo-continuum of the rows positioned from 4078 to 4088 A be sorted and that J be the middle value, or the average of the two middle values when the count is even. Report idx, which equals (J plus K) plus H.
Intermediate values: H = 3.2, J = 1.9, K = 2.3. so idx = 7.4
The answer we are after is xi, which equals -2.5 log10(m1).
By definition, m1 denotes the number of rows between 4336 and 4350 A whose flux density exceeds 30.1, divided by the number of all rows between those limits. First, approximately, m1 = 1.0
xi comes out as 0.0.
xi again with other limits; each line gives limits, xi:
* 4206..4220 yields 0.4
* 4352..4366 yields 0.0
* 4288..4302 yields 2.1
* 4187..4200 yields 1.4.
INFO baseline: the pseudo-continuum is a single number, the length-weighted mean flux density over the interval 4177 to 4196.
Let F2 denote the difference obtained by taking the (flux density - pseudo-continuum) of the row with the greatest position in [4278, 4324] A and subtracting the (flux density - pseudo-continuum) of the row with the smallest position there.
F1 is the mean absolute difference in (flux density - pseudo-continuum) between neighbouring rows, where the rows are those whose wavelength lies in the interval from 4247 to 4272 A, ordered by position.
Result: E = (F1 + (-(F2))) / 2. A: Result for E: -0.3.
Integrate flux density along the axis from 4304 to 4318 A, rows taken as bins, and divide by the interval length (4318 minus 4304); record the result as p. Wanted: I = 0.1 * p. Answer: 2.81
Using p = 28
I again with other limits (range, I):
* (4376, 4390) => 3.44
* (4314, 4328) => 3.60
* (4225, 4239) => 2.92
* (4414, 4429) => 3.97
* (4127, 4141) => 2.85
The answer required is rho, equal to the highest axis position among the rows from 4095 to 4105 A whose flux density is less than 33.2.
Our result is 4103.66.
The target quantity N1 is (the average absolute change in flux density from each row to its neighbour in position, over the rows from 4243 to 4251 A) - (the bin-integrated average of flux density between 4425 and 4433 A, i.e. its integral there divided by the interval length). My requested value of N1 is -38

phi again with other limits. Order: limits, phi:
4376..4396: 4389.05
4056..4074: 4067.91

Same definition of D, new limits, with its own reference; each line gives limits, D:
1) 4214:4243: 0.9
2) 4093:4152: 0.6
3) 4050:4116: 0.6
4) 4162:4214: 0.7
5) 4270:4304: 1.2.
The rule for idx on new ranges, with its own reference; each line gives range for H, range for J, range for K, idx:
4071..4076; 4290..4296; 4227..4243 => 12.3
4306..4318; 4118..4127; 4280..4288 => 10.2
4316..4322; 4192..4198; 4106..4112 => 4.4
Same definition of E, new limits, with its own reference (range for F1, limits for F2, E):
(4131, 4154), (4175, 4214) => -0.9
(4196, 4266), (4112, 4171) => 4.8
